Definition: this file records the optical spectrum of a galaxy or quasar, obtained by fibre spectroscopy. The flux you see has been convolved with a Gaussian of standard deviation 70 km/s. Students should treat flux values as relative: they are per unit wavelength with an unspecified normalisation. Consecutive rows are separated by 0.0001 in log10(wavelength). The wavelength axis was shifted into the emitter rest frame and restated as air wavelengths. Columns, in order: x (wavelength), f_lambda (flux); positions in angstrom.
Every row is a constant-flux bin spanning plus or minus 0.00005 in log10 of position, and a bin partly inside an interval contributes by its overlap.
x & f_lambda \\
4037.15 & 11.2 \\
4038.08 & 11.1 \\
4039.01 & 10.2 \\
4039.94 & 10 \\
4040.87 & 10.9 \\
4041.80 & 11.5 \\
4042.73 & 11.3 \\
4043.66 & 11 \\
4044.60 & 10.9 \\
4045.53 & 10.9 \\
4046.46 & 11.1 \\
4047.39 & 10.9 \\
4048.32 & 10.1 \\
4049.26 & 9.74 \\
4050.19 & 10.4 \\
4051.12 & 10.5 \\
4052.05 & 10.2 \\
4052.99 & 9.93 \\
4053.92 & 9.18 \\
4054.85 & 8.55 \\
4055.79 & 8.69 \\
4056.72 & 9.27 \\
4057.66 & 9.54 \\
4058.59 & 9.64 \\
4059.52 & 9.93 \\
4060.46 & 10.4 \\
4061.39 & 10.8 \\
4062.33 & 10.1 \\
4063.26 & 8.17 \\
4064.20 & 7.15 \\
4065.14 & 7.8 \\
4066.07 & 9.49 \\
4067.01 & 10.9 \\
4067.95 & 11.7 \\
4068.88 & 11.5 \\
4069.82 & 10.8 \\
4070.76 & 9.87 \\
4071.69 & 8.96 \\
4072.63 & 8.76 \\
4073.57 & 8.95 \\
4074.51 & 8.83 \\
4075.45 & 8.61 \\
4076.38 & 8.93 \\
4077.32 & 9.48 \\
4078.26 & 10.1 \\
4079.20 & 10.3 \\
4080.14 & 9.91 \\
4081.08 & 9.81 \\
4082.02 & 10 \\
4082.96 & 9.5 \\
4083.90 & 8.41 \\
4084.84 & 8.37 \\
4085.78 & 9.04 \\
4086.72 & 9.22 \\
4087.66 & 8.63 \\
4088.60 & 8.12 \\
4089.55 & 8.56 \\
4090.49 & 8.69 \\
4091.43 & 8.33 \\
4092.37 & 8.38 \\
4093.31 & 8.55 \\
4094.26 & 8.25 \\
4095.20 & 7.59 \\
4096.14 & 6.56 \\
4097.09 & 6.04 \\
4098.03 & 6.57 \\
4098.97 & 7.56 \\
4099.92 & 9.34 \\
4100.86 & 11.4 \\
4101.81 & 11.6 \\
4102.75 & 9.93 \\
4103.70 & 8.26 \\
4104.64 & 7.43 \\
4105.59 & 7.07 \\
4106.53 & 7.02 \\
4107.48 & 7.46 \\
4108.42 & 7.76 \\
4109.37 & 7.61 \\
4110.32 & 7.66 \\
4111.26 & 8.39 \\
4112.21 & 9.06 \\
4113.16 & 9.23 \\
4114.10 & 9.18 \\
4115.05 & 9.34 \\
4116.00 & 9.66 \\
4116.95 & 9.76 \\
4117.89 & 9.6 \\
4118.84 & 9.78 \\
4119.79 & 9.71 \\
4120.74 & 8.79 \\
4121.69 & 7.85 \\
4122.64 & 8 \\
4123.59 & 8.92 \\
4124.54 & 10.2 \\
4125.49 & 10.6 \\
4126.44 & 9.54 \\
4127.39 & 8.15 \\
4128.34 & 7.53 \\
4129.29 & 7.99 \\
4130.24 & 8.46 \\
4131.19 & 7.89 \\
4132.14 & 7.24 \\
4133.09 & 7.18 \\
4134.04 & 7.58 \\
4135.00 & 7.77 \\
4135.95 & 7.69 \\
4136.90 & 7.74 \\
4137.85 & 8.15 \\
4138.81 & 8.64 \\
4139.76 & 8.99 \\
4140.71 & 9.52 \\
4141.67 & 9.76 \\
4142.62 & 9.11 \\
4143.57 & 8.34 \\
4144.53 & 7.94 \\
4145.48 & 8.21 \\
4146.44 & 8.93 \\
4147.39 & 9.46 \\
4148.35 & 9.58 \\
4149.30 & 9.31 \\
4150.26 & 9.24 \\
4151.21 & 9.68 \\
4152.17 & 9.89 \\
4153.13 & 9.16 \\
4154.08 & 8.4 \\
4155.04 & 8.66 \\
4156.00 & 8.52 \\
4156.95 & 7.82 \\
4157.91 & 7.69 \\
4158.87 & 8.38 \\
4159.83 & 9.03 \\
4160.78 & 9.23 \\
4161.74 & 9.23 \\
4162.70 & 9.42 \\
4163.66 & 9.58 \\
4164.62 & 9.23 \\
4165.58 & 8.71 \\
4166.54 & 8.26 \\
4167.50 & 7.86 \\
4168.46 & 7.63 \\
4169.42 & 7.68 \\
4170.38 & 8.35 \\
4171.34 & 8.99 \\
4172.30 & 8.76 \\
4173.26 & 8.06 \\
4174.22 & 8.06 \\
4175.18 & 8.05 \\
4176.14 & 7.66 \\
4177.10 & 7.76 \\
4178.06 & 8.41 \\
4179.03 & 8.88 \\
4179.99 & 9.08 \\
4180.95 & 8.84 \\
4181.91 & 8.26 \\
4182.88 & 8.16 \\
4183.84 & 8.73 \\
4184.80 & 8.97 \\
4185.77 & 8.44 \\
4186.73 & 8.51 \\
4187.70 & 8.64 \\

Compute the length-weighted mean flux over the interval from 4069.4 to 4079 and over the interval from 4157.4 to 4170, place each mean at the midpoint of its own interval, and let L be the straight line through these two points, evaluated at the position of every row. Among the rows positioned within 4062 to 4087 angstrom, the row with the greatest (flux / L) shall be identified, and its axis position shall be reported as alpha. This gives 4067.95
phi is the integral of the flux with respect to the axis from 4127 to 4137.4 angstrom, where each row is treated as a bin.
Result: 81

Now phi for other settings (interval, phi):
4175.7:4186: 87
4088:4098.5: 82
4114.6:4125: 96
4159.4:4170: 92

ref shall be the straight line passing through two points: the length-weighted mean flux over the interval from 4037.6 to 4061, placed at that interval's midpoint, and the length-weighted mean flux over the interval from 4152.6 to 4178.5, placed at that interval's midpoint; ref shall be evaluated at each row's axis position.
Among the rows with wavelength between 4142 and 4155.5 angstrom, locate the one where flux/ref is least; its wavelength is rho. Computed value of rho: 4144.53 angstrom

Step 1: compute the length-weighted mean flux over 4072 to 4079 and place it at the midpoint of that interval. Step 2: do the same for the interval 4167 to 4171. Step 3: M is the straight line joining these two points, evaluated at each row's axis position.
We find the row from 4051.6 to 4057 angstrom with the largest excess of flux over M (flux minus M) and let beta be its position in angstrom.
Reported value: 4052.05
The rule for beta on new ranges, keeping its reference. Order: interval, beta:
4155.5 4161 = 4160.78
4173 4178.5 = 4178.06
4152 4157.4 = 4152.17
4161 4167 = 4163.66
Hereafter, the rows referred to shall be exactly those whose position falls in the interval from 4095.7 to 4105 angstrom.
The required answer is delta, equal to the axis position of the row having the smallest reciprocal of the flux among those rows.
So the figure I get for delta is 4101.81 angstrom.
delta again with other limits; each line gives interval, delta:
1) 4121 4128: 4125.49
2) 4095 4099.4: 4095.20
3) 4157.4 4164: 4163.66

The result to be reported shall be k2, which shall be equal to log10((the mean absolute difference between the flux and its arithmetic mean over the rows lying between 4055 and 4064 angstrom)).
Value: -0.21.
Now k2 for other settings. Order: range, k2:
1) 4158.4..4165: -0.59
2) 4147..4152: -0.84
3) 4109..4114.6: -0.20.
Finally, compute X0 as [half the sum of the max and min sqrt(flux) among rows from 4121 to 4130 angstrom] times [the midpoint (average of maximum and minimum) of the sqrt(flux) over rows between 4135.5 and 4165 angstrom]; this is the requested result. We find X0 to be 8.88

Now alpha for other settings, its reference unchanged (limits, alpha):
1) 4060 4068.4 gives 4067.95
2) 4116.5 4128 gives 4125.49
